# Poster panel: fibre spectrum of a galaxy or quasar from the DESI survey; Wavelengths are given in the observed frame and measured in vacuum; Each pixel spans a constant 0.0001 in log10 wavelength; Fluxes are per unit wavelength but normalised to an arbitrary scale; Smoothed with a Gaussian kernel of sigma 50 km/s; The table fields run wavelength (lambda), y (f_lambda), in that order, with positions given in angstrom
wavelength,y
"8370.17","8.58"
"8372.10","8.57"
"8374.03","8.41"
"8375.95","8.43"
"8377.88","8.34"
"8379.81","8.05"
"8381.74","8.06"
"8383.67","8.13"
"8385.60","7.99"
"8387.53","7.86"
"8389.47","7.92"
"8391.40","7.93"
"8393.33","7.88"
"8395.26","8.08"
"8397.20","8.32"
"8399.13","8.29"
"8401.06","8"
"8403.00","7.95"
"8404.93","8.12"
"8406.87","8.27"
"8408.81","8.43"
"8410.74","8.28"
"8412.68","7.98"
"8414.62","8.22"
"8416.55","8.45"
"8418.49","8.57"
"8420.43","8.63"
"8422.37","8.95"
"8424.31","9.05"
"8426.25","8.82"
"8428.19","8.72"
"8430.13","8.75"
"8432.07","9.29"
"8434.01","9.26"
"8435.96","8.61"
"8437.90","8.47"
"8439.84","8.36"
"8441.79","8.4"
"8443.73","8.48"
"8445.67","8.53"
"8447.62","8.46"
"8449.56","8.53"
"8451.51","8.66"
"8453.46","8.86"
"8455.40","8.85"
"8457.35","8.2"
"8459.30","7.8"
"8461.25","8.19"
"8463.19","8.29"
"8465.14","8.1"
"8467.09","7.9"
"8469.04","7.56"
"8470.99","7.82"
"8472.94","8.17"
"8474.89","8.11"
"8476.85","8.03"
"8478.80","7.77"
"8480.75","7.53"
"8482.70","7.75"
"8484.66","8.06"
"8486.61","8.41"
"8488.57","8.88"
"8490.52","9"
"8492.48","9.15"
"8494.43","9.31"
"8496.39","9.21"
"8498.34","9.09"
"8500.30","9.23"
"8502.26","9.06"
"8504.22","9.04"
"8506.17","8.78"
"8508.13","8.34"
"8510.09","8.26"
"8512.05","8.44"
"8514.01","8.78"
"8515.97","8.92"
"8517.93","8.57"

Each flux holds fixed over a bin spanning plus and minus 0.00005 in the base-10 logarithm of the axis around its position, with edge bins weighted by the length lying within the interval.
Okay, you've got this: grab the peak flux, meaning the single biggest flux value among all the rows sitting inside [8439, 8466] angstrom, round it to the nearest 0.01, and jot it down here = 8.86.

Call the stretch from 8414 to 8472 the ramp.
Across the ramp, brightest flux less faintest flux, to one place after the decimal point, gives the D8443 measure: 1.7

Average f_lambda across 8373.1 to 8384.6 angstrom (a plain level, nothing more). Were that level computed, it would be 8.24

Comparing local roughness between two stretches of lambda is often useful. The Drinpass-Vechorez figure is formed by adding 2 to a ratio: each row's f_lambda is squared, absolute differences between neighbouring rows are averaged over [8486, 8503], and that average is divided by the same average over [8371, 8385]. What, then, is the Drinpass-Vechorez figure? 3.8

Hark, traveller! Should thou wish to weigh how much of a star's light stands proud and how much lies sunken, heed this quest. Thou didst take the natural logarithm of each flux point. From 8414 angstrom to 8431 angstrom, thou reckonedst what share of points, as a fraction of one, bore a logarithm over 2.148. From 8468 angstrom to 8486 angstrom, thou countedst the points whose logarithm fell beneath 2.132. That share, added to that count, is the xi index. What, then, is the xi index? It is 10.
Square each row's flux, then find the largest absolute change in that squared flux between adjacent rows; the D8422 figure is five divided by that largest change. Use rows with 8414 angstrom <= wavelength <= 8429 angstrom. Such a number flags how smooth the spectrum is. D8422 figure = 0.89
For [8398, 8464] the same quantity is 0.43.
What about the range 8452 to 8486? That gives 0.45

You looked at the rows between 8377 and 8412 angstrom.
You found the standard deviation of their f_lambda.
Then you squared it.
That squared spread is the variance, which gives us 0.03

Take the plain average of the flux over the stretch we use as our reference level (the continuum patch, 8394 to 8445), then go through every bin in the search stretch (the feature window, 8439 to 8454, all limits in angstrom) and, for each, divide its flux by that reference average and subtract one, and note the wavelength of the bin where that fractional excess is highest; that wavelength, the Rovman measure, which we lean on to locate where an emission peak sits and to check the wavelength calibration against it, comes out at 8453.46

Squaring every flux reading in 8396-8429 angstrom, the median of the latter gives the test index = 69.2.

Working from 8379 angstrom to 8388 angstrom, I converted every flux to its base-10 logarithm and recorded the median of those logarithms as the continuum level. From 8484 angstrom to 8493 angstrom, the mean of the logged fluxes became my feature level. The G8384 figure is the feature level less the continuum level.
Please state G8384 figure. 0.033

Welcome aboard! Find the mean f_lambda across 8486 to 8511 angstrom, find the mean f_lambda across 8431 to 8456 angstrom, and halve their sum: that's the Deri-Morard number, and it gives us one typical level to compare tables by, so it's 8.79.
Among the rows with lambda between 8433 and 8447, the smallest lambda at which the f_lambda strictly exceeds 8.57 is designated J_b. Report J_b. 8434.01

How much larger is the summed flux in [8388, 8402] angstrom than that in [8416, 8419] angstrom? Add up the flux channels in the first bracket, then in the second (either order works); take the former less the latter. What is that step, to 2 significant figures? 39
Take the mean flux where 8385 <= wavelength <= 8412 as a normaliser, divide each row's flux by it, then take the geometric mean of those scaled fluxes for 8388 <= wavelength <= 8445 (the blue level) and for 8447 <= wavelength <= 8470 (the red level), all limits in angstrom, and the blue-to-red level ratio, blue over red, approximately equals 1.02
